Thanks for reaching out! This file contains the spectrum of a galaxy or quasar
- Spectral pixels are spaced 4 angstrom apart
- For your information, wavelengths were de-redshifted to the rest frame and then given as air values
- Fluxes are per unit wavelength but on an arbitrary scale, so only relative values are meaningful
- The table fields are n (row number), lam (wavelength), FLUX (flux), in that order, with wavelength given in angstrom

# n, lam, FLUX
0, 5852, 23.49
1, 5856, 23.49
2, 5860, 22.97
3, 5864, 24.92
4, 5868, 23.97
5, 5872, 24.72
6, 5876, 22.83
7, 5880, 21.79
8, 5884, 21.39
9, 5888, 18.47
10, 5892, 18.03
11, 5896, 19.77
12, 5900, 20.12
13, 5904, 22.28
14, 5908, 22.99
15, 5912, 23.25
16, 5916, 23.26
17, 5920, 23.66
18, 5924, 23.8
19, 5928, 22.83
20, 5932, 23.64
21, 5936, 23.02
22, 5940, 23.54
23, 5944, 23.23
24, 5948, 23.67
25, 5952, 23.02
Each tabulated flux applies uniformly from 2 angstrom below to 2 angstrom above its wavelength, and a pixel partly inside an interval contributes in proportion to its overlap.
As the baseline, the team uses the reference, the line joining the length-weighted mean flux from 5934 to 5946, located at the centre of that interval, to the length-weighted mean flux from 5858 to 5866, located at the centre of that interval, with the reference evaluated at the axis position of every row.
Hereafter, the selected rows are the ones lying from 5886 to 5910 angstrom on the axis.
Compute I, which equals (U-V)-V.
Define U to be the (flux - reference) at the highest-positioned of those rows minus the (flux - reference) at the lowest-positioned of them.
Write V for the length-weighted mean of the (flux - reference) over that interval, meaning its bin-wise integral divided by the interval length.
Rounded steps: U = 5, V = -3.4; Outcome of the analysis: 11.4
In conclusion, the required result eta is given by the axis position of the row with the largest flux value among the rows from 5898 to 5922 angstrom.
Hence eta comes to 5920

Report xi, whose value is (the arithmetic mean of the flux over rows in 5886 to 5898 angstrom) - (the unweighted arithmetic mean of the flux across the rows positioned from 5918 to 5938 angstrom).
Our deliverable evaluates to -4.6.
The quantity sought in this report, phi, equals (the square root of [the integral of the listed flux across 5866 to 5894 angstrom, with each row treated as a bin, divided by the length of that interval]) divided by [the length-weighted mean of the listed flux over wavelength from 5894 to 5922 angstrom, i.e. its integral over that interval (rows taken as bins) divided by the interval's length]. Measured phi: 0.209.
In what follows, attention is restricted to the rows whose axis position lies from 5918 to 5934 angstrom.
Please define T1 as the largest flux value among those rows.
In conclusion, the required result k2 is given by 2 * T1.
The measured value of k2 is 47.6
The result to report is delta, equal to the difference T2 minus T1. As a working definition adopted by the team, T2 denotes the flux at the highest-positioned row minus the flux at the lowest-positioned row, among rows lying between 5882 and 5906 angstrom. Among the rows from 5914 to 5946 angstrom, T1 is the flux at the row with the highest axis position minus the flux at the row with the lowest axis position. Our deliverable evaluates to 1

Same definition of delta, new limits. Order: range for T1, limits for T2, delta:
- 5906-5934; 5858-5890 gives -5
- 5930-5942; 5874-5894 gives -5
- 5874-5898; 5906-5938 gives 3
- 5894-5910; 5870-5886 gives -7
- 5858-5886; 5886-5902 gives 3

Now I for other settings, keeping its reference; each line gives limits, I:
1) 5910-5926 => 0.6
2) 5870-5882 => -1.4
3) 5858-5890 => -1.8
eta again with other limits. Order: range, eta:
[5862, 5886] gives 5864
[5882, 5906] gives 5904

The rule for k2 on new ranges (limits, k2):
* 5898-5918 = 46.5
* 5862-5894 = 49.8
